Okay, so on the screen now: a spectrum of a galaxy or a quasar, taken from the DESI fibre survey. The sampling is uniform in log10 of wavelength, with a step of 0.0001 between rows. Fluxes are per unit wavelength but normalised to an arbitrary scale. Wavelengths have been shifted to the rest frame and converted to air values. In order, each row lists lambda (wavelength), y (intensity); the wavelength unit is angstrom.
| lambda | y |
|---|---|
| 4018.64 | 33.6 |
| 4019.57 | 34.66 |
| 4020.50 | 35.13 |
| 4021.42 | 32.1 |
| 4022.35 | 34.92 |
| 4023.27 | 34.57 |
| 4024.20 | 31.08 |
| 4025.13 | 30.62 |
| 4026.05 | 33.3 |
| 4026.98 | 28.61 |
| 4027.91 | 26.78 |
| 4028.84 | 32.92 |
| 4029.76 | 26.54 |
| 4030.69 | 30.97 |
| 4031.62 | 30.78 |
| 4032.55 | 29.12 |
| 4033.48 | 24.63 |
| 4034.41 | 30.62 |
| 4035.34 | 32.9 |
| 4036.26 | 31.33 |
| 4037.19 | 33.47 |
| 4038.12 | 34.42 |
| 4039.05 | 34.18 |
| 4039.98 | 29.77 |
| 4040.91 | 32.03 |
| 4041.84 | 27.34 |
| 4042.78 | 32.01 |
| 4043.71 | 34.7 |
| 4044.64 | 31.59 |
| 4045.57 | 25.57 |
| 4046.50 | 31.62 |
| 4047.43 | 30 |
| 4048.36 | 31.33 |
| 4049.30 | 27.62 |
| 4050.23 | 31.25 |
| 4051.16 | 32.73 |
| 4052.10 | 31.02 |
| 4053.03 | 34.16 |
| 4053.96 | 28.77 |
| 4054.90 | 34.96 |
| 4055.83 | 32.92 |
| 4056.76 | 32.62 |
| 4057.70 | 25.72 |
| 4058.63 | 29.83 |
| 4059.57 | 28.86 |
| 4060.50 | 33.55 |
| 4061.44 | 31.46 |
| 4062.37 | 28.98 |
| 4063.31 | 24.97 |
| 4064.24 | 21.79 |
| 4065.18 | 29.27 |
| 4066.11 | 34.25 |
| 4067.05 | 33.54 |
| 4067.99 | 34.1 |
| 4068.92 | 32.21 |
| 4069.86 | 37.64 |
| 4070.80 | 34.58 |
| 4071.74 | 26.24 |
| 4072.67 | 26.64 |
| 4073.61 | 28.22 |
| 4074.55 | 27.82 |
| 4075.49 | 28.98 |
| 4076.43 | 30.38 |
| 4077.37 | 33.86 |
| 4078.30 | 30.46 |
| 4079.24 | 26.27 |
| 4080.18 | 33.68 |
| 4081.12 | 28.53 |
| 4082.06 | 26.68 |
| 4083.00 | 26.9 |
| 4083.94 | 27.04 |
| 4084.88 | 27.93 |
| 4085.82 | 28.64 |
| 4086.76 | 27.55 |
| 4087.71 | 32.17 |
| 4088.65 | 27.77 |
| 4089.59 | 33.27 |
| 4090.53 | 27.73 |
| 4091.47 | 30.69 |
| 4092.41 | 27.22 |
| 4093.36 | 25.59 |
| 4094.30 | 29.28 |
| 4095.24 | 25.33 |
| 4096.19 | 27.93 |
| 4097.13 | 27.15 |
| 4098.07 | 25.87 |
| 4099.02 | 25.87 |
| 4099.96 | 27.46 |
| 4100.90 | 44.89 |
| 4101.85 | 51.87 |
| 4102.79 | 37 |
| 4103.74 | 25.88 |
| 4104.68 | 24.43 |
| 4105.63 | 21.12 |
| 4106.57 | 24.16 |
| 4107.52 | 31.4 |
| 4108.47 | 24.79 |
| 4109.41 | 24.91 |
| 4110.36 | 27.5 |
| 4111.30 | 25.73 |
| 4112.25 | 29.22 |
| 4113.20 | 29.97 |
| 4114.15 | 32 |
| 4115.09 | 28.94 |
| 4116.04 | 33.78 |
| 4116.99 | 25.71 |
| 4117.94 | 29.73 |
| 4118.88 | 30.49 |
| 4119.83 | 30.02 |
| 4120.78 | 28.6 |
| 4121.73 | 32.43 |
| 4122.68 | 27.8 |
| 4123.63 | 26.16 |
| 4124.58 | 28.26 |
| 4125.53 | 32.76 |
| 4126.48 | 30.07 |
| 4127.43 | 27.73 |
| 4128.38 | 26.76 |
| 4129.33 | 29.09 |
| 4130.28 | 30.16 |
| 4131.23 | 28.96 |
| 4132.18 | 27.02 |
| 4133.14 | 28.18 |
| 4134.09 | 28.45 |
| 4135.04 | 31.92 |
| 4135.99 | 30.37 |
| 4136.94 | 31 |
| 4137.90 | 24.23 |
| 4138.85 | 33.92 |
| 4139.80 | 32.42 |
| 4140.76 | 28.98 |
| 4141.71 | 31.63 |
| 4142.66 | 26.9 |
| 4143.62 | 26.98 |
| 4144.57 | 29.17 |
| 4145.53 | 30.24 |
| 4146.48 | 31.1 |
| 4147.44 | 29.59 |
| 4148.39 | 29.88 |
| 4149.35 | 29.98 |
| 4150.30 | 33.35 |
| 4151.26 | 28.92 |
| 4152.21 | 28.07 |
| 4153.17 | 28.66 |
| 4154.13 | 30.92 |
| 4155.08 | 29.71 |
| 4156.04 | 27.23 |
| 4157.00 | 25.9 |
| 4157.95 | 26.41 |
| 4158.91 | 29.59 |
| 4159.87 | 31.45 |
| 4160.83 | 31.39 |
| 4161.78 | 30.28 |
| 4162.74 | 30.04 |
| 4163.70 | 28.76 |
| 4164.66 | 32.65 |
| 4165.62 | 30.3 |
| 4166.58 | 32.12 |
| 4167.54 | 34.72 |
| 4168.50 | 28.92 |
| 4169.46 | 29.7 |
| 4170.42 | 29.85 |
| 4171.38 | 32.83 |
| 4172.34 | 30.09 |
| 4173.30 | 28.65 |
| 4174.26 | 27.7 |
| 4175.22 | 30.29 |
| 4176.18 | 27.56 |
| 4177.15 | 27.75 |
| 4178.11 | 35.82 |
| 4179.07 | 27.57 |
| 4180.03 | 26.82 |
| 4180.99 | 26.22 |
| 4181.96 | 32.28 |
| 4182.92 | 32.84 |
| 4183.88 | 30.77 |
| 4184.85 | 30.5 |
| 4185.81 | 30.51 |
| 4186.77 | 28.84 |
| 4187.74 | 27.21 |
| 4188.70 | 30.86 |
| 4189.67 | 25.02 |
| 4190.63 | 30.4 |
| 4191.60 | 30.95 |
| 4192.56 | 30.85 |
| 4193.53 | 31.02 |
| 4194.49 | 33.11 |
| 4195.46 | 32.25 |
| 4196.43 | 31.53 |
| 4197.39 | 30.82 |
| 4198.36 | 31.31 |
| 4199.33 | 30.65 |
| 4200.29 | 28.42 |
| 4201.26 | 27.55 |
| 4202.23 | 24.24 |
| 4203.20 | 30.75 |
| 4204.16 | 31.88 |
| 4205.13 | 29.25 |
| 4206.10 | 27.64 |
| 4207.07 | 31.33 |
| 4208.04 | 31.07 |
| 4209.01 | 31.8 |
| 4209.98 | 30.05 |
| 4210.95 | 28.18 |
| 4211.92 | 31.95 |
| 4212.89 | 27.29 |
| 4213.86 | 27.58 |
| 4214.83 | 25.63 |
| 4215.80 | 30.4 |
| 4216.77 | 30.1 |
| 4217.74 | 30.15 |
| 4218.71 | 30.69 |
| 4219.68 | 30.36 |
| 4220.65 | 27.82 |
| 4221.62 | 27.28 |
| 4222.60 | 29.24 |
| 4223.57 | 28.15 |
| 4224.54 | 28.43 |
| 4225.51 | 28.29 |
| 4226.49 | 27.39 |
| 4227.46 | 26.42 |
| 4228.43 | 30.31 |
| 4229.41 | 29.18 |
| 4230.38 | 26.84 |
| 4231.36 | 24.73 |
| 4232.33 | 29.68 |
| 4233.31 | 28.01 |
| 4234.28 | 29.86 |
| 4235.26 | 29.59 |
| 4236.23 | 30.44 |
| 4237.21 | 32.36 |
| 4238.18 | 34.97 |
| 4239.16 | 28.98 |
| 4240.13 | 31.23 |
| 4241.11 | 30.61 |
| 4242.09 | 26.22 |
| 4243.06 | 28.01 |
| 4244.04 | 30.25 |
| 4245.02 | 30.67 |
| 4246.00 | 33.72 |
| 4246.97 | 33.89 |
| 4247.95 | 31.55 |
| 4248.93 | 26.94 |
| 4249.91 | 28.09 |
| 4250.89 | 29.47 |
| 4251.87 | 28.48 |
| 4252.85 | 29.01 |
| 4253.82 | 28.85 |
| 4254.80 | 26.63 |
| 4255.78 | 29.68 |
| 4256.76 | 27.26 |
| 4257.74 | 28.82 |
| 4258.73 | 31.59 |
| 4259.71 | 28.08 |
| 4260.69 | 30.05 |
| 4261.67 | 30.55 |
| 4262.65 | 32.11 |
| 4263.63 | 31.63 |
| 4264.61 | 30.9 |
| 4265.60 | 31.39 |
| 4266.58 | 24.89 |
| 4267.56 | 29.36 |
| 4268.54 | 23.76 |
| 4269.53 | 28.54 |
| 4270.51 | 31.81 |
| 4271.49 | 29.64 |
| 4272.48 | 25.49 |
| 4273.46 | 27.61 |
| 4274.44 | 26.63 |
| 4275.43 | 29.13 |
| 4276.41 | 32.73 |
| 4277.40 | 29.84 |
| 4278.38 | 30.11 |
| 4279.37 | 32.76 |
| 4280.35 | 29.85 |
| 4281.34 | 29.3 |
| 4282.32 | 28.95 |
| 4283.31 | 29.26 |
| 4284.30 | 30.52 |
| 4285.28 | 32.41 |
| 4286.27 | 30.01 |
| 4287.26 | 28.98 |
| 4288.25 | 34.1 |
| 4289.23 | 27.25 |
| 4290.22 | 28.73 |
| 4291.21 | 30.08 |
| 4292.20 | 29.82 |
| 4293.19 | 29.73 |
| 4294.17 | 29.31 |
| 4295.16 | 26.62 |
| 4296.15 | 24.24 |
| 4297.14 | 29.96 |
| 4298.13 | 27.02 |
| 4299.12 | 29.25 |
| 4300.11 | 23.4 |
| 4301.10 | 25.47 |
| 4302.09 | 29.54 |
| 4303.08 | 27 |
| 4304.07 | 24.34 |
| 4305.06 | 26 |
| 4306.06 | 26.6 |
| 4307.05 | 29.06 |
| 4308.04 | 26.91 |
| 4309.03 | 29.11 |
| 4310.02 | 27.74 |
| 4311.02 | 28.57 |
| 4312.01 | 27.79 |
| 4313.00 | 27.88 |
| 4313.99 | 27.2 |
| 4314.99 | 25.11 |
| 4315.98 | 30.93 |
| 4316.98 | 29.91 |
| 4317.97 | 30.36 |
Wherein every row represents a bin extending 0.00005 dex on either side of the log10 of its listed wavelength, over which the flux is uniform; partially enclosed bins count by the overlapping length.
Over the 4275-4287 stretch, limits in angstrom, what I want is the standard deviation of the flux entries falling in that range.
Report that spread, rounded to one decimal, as 1.4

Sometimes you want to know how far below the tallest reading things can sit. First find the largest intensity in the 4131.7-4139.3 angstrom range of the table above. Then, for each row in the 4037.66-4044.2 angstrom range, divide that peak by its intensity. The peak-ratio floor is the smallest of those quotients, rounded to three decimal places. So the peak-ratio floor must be 0.978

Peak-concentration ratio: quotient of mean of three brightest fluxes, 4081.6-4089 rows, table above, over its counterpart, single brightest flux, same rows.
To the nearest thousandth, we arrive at 0.919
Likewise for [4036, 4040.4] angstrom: 0.988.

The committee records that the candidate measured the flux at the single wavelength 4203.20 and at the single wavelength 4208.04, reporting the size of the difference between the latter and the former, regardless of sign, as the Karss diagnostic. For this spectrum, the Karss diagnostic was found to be 0.3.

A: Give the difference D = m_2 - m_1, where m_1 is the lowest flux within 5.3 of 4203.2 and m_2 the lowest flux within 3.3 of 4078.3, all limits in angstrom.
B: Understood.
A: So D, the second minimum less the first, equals 2.0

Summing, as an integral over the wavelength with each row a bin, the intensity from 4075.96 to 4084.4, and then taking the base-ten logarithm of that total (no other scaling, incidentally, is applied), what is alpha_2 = 2.39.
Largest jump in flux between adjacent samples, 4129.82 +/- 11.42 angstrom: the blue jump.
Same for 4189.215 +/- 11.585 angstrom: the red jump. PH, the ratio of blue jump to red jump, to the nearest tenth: 1.2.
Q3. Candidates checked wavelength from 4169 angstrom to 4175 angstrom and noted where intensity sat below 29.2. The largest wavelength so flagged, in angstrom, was 4174.26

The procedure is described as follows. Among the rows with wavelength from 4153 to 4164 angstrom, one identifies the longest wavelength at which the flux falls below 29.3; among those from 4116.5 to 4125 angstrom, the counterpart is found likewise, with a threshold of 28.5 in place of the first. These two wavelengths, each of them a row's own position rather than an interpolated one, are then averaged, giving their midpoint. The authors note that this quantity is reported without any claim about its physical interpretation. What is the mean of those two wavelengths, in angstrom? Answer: 4144.1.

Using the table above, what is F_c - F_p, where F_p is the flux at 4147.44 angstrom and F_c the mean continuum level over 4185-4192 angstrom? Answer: 0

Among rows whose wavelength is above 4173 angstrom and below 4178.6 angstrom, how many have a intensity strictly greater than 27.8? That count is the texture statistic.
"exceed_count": 3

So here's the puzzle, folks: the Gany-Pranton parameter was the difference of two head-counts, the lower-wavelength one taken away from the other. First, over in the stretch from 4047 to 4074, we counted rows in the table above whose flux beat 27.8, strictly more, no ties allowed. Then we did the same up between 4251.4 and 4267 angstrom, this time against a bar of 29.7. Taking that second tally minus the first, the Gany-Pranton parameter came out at -16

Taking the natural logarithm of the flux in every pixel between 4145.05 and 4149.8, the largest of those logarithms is 3.44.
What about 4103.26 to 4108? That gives 3.45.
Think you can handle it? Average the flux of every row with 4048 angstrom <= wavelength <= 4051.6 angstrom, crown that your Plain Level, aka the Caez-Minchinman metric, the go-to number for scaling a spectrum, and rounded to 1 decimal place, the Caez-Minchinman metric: 30.7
